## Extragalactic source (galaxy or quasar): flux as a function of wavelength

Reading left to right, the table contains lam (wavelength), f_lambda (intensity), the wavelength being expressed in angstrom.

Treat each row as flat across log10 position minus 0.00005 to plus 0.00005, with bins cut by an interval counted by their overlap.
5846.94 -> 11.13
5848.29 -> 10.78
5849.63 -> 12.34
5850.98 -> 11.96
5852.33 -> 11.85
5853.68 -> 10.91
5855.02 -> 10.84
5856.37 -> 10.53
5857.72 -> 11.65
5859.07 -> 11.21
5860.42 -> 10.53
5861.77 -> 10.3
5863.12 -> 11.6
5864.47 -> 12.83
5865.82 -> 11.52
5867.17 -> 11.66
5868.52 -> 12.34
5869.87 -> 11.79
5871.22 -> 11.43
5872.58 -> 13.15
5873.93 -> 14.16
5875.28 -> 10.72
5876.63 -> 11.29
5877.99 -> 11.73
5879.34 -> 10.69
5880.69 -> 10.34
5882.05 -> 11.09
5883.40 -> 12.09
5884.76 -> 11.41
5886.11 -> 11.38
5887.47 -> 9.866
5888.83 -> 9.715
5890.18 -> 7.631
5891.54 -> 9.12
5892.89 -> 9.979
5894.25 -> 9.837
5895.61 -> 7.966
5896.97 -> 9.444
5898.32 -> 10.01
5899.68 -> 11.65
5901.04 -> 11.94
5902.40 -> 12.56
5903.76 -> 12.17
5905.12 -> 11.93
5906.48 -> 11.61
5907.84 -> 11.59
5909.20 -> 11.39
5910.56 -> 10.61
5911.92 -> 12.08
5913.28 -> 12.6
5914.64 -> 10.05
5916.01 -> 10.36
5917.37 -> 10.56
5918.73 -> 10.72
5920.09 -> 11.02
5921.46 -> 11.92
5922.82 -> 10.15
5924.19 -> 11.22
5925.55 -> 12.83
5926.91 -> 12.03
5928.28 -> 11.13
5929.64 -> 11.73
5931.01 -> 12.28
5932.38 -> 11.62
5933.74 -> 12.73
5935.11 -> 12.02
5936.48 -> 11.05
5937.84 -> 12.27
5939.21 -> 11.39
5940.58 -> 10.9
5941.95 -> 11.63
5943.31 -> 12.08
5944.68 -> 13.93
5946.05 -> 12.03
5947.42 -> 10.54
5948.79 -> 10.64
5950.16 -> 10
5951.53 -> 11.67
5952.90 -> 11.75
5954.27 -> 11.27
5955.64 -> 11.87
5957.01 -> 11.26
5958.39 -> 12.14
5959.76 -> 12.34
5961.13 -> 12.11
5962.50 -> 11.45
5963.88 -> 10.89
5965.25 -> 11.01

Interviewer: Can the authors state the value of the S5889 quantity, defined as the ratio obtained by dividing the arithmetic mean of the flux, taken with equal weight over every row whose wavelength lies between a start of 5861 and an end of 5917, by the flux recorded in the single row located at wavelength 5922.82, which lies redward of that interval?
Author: 1.09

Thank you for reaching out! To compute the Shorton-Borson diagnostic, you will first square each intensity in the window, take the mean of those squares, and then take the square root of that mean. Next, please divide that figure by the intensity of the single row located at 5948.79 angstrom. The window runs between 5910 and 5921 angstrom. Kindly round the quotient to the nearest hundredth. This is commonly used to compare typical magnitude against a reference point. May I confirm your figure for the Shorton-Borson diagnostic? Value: 1.04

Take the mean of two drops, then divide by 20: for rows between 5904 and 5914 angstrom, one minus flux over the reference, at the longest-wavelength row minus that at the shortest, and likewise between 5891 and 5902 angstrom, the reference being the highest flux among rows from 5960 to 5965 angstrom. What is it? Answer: -0.0072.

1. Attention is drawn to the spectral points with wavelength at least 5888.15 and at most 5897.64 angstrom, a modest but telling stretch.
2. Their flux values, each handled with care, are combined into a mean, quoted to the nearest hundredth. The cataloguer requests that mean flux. 9.10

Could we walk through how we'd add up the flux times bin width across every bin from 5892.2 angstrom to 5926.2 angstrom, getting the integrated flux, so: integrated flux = 376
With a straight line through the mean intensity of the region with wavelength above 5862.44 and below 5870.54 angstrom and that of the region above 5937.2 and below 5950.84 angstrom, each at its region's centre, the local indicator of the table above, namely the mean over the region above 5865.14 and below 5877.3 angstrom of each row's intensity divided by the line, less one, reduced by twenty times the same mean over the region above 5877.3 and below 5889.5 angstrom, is 1.6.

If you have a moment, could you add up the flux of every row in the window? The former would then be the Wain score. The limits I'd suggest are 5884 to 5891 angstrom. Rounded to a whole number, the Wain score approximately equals 50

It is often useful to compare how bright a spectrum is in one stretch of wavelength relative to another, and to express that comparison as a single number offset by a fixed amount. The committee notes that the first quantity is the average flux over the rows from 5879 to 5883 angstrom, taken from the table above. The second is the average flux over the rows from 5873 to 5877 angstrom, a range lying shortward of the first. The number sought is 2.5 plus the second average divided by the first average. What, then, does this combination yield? 3.63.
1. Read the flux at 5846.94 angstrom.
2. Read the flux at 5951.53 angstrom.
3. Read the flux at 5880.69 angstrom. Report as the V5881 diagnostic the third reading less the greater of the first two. -1.3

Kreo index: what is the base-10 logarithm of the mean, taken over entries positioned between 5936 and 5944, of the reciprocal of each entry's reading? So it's -1.06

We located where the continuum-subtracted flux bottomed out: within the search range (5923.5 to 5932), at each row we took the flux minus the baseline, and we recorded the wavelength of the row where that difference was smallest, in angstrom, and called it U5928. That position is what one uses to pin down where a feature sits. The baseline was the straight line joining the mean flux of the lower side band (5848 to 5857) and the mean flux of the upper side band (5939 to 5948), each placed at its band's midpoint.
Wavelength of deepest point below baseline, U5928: 5928.28 angstrom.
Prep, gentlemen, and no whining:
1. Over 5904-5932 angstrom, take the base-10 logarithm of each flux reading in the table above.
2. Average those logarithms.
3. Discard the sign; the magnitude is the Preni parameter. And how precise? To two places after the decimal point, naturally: 1.06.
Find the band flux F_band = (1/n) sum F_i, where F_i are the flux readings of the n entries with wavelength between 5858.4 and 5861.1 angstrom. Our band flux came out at 10.9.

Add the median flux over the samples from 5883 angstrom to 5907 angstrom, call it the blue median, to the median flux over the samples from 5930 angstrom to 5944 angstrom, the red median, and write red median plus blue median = 22.5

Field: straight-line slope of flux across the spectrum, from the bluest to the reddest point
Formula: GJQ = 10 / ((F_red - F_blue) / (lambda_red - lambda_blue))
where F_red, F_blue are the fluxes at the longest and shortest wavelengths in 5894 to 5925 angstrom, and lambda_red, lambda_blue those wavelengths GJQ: 216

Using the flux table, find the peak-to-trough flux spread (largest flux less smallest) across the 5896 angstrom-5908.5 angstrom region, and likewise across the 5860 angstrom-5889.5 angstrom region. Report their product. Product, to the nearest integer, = 14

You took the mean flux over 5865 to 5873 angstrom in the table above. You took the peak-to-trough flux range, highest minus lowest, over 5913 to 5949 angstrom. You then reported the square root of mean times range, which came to 6.8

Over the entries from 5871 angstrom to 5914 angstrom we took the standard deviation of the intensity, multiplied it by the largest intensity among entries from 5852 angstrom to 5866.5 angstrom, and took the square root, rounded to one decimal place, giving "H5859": 4.2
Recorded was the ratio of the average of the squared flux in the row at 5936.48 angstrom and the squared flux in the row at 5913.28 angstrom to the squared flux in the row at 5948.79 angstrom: 1.24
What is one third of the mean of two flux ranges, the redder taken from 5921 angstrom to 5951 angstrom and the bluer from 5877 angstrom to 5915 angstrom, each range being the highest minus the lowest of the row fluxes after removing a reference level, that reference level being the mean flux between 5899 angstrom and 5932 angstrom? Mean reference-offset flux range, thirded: 1.48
